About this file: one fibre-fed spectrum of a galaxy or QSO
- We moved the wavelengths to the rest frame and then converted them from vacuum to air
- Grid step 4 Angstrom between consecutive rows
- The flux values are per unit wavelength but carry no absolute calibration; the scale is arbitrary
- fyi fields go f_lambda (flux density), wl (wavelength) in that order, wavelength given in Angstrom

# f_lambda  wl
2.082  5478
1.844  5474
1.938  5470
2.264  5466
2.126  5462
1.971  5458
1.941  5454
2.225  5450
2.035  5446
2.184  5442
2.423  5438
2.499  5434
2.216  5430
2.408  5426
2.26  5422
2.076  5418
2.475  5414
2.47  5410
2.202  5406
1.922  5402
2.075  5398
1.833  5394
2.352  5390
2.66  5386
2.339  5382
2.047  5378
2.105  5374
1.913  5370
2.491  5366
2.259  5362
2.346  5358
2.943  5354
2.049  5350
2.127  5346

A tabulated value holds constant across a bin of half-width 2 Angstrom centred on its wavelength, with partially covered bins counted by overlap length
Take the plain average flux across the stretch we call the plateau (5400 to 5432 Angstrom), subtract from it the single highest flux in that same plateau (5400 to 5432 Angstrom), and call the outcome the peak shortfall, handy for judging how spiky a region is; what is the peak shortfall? -0.2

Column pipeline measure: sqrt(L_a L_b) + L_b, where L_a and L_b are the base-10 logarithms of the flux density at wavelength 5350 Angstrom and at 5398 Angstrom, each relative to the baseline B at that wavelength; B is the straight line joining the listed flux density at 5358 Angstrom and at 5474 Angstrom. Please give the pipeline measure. 0.016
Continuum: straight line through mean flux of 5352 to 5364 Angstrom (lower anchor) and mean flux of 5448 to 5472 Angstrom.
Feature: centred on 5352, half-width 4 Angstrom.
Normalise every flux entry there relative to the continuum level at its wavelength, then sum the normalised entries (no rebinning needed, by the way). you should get 2.0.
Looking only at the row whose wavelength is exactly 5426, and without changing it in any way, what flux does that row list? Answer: 2.408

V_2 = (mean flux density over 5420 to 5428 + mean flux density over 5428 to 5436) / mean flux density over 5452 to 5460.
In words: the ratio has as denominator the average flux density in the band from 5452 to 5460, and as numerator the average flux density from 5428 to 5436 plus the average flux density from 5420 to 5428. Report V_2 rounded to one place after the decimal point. 2.4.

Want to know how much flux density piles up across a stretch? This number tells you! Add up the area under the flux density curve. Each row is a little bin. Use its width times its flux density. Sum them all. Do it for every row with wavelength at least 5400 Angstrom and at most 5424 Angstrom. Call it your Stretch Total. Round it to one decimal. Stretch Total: 53.6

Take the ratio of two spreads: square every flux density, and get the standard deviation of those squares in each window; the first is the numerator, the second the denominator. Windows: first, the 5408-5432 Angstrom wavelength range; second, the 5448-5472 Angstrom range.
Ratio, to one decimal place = 1.2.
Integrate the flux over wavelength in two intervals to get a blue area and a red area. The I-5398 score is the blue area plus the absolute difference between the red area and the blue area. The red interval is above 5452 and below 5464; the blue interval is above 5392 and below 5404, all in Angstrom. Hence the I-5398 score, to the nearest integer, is 24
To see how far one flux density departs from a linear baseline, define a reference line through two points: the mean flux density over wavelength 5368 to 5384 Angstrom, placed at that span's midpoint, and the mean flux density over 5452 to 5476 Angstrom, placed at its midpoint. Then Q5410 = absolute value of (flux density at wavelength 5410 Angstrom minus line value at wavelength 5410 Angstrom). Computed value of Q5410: 0.40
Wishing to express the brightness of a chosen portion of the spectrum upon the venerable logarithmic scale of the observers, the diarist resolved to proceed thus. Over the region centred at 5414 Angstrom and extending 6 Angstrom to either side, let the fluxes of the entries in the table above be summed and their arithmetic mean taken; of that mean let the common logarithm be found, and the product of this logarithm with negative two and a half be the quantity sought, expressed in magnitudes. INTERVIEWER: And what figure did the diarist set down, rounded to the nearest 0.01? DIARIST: -0.92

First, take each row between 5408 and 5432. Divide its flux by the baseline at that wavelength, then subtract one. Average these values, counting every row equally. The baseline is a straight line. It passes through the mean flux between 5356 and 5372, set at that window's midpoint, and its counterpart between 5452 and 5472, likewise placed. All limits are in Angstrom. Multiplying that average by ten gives 0.9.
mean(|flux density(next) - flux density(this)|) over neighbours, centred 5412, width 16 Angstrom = 0.22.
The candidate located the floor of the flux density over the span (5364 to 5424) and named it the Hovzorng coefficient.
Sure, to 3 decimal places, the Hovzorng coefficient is 1.833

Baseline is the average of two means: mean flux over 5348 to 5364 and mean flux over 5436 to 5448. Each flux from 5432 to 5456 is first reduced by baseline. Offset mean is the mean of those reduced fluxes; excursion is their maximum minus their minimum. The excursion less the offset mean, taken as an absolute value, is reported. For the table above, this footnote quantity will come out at 0.65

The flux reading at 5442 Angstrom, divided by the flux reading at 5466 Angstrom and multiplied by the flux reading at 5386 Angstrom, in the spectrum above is 2.57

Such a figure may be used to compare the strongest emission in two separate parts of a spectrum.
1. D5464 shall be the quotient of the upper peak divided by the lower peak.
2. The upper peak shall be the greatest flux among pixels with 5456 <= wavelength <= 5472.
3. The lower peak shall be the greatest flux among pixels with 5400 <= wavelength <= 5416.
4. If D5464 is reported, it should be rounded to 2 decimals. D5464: 0.91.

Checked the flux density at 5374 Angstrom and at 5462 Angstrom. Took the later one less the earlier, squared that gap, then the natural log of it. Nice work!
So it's -8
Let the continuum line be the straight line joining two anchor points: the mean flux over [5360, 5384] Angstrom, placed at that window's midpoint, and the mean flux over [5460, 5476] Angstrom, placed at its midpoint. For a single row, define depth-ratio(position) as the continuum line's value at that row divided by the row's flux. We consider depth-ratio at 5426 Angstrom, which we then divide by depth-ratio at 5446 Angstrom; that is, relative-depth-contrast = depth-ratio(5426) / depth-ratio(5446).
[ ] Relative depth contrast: 0.86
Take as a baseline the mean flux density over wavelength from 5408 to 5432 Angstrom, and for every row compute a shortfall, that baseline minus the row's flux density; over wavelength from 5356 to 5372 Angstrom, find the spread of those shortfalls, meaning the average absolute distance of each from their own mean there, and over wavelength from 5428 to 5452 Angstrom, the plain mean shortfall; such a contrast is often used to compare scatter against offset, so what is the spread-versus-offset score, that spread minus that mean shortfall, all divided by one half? 0.23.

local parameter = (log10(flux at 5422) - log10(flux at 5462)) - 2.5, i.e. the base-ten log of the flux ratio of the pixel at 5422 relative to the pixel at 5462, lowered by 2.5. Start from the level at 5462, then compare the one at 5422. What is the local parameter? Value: -2.47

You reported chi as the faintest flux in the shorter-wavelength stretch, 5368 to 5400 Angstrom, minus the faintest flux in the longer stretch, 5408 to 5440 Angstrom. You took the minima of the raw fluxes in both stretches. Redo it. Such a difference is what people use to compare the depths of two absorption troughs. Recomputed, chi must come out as -0.2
